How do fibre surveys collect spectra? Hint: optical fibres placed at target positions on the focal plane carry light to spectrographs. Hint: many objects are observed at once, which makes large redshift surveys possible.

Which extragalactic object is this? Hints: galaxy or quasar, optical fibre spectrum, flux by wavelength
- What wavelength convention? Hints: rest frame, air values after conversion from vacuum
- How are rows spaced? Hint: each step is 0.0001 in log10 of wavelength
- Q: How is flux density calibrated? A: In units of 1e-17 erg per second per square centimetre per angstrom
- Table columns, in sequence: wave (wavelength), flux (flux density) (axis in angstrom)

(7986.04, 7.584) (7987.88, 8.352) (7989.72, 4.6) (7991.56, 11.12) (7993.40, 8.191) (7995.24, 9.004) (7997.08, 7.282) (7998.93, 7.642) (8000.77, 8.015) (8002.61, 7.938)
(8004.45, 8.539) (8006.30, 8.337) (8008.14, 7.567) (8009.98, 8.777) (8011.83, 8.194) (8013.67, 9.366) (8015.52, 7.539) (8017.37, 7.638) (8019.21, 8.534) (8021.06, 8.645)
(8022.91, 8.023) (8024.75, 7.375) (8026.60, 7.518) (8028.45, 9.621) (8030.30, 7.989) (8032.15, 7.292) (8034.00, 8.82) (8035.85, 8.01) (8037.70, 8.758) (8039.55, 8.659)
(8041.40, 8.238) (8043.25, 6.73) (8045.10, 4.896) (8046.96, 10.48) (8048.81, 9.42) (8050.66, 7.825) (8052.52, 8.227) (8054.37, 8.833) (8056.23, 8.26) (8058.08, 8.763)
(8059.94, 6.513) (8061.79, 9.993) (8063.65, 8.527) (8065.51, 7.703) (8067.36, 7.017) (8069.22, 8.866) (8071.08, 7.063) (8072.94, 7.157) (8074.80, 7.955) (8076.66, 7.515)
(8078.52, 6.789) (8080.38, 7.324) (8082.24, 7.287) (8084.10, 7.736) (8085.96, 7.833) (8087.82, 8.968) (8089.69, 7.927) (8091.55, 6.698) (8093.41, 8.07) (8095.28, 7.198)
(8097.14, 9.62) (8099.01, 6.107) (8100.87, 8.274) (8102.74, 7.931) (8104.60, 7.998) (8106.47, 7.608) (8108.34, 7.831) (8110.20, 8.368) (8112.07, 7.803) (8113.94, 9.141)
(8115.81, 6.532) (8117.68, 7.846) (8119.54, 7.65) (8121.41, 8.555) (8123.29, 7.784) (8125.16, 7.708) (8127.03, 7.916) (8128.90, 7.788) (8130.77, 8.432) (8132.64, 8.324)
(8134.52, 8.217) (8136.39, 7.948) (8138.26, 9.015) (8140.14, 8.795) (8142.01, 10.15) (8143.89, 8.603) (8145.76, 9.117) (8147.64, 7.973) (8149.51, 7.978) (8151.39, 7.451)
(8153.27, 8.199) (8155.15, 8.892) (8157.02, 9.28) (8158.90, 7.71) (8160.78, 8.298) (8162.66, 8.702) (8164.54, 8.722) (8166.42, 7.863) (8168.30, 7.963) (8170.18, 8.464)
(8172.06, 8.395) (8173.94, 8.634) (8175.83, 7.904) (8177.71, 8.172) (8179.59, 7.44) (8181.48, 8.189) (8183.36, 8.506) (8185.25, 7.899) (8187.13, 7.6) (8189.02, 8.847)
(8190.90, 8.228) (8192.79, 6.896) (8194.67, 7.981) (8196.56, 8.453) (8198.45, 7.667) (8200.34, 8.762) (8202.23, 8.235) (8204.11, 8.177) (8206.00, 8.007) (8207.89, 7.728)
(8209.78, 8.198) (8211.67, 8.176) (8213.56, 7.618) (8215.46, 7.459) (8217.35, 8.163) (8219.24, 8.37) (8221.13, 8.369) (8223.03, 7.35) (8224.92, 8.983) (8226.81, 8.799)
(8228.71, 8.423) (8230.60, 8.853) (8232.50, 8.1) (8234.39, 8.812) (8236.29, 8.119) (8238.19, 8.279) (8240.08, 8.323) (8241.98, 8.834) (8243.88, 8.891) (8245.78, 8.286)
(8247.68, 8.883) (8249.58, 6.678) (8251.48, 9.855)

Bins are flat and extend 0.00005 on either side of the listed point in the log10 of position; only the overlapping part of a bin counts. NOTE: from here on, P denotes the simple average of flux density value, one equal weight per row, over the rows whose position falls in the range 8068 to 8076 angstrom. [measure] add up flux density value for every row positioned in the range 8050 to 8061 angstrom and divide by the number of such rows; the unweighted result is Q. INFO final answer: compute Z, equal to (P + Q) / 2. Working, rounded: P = 7.76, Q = 8.1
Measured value 7.92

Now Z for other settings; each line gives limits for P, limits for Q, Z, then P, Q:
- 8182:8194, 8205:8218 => 7.95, 8.00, 7.9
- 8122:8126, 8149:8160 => 8.00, 7.75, 8.3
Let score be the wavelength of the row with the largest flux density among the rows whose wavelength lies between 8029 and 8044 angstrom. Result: 8034.00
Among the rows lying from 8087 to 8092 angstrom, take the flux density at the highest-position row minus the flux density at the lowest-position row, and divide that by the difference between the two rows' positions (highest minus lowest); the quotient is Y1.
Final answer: -0.61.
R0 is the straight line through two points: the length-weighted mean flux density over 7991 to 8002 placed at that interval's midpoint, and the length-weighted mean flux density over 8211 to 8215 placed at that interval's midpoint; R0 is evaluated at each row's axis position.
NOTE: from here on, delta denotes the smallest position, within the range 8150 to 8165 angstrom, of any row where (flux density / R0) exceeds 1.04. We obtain 8155.15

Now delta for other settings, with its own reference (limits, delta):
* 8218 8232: 8219.24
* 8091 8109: 8097.14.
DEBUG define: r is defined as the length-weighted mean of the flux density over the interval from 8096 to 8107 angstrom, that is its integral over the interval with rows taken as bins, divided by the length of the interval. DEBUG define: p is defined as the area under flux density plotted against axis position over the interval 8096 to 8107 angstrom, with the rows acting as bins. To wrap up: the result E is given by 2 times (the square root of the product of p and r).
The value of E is 52.5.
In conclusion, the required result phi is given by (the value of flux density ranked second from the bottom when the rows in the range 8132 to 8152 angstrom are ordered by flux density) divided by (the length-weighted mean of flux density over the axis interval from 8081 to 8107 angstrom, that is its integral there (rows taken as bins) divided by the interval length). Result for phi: 1.02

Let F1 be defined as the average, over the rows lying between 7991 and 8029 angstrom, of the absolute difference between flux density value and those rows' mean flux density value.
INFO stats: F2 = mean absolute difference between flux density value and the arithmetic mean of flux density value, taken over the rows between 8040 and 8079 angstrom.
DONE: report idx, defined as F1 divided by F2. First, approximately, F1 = 0.67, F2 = 0.97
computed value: 0.7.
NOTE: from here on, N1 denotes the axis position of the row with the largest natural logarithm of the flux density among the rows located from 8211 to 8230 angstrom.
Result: 8224.92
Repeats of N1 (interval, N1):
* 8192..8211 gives 8200.34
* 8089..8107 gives 8097.14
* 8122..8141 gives 8138.26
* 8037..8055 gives 8046.96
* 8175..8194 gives 8189.02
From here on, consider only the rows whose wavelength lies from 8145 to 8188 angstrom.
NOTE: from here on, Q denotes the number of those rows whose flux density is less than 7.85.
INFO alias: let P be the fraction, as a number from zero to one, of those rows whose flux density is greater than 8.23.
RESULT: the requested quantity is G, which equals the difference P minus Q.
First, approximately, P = 0.43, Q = 4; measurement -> -4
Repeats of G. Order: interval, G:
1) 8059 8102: -14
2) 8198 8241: -5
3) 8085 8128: -12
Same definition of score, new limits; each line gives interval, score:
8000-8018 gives 8013.67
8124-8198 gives 8142.01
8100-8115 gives 8113.94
